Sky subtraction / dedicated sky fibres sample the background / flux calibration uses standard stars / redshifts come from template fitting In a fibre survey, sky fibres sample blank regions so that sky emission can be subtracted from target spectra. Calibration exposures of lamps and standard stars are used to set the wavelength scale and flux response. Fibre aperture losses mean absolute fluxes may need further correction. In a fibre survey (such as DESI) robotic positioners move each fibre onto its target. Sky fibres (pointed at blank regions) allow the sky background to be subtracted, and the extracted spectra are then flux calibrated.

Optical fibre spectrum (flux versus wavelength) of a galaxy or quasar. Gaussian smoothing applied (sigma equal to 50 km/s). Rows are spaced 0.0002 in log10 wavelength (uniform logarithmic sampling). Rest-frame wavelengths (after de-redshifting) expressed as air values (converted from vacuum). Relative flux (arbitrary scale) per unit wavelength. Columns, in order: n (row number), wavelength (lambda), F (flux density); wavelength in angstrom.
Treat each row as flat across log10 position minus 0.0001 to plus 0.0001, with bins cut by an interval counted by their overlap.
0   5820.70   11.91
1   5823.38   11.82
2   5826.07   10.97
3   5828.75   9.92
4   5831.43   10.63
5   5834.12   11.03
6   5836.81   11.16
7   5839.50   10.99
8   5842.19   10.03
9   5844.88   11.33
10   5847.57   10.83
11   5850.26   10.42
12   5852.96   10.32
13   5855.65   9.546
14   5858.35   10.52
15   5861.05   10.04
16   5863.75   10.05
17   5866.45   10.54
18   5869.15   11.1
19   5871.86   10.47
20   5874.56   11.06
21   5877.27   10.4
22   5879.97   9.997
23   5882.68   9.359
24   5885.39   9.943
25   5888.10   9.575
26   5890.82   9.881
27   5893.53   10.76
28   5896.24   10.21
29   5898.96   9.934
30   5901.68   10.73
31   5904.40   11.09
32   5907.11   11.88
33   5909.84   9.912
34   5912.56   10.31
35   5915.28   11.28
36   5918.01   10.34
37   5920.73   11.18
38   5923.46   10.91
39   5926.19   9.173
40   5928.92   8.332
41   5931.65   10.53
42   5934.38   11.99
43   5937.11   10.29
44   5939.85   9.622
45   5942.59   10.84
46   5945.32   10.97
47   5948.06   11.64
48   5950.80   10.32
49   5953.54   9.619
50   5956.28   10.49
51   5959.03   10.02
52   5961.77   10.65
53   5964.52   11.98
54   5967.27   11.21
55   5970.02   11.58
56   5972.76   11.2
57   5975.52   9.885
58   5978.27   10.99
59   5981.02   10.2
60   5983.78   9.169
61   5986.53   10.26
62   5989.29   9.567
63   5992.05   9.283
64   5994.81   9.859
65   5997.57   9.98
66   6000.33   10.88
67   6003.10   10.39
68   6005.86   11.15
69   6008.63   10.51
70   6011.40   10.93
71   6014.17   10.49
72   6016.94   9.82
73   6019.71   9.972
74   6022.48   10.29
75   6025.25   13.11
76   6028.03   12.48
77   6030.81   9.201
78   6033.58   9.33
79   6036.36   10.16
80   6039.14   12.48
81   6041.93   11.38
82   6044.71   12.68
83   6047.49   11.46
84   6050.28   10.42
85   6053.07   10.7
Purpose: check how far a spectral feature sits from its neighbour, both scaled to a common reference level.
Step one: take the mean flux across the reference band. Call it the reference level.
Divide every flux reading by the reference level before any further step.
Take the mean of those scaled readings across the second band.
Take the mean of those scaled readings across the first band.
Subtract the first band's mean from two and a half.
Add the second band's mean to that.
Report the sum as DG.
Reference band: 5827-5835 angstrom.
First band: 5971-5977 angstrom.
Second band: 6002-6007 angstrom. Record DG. 2.52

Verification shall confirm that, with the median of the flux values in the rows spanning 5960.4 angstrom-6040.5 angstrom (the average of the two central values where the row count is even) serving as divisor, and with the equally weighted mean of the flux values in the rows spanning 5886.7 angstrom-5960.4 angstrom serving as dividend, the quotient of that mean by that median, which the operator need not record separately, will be 1.00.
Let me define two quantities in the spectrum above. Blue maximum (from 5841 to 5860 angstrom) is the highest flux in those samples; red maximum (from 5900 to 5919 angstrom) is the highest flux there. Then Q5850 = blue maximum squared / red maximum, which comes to 10.8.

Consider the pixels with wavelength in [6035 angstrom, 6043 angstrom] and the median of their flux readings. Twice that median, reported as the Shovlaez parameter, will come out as 22.8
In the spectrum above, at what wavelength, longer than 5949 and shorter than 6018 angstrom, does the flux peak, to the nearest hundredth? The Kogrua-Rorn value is 5964.52 angstrom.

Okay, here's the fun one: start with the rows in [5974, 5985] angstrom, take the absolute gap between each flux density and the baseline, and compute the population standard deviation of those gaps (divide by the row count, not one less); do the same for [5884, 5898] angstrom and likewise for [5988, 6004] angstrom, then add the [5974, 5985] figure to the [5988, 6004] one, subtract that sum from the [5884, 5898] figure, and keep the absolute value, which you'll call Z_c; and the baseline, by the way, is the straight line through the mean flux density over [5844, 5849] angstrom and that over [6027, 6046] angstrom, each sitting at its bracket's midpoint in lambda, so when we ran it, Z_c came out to 0.78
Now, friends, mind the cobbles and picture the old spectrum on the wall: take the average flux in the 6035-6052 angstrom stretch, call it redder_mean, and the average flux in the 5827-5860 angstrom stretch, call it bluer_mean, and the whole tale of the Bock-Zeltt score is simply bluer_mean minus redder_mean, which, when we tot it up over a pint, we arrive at -0.9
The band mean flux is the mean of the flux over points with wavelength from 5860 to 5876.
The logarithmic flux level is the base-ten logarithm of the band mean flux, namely 1.023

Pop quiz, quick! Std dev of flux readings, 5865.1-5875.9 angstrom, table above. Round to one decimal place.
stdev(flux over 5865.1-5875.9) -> 0.3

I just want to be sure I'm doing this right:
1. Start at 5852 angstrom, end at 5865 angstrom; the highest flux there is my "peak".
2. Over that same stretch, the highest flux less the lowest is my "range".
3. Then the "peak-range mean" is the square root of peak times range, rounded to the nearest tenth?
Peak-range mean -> 3.2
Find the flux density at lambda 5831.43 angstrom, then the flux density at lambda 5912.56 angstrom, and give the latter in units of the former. 0.97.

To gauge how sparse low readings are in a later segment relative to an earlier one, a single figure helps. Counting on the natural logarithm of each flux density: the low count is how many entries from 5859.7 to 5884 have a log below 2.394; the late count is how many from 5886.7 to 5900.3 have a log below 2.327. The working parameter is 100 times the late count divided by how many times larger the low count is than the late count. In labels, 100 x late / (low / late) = 229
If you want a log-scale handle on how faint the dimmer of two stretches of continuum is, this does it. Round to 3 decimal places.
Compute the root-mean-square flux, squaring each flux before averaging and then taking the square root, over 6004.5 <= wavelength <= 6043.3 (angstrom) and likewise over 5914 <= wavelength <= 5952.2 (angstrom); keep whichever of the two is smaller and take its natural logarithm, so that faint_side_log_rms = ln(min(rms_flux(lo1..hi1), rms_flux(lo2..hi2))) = 2.358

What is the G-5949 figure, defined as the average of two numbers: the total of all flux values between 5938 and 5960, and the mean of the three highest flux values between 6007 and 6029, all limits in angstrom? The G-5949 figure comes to 47.8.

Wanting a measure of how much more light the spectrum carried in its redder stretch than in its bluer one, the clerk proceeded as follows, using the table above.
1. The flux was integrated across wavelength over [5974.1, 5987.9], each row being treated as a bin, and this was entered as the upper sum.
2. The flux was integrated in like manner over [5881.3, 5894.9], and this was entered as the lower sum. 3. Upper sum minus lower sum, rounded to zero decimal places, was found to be 5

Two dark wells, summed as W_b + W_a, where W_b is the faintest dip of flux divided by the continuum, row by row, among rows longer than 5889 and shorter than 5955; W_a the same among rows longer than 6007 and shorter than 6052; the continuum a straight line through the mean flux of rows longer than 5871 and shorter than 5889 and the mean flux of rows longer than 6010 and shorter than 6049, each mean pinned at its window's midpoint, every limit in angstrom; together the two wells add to 1.64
